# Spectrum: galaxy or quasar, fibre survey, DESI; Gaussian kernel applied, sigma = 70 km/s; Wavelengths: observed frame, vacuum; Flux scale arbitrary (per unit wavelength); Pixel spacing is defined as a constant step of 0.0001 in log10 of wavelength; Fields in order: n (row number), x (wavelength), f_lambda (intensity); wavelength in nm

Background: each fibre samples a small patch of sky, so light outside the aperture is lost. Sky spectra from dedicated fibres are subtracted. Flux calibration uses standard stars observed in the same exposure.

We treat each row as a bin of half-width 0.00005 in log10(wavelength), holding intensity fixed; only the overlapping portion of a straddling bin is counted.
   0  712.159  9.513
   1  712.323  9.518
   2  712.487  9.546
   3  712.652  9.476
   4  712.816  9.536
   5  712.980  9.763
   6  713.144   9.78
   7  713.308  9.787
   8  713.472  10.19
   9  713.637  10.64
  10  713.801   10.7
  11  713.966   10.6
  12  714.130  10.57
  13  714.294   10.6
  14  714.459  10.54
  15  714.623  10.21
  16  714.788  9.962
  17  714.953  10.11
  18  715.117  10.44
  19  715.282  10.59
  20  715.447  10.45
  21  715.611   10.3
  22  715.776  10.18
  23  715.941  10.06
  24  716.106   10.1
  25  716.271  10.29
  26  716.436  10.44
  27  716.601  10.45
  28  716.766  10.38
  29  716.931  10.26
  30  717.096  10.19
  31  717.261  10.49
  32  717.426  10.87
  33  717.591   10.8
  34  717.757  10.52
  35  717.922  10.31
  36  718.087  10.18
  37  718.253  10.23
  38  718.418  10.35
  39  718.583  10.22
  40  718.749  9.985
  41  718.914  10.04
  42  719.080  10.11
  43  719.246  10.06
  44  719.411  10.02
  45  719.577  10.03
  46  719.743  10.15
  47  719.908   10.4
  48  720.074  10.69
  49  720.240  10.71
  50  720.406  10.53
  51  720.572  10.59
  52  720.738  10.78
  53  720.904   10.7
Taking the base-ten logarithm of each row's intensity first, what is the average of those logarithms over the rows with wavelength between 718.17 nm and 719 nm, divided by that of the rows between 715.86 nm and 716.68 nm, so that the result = 1.00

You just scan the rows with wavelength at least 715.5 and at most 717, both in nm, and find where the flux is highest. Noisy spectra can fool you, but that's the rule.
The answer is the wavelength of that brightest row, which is 716.601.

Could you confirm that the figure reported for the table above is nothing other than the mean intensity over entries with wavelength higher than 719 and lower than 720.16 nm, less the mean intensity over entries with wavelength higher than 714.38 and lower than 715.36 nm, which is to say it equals -0.10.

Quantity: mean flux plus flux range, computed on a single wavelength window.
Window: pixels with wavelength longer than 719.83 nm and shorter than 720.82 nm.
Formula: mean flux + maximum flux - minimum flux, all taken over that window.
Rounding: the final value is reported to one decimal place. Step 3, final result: 11.0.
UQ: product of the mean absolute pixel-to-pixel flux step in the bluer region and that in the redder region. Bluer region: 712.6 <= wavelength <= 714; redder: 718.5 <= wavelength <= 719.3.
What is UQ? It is 0.017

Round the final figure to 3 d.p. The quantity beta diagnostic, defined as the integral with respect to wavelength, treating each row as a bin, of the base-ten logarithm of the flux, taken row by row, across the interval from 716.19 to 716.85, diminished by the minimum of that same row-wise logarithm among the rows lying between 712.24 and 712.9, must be -0.306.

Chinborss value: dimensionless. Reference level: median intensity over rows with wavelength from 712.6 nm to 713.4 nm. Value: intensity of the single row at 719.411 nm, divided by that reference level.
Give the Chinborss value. 1.03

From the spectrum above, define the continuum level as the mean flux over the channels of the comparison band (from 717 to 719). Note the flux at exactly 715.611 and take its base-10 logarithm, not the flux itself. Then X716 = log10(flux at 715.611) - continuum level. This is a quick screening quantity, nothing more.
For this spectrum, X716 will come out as -9.34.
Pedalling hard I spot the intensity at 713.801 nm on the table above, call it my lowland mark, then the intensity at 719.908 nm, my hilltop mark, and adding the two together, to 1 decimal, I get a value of 21.1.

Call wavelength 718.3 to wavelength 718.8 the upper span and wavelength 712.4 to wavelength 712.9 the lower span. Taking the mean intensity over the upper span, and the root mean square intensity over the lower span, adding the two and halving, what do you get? 9.9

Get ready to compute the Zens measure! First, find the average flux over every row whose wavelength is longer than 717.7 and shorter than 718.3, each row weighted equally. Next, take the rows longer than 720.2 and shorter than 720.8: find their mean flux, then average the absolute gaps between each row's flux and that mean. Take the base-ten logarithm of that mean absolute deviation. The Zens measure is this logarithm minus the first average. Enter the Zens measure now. -11.34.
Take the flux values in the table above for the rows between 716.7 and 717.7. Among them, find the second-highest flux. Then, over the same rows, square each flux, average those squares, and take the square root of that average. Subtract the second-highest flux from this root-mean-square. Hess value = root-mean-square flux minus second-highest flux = -0.30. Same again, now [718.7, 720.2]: -0.23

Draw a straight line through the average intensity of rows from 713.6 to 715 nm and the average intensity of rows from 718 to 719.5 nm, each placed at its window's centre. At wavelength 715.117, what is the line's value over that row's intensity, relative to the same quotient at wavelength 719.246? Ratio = 0.99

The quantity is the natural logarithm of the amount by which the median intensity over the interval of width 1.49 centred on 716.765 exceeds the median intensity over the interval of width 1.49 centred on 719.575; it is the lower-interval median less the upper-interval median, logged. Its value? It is -1.3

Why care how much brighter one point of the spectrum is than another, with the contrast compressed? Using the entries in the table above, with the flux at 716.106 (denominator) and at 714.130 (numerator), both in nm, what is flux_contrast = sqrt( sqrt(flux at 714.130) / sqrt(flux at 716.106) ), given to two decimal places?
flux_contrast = 1.01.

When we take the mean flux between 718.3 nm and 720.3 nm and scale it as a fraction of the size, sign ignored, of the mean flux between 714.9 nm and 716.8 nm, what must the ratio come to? 0.99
